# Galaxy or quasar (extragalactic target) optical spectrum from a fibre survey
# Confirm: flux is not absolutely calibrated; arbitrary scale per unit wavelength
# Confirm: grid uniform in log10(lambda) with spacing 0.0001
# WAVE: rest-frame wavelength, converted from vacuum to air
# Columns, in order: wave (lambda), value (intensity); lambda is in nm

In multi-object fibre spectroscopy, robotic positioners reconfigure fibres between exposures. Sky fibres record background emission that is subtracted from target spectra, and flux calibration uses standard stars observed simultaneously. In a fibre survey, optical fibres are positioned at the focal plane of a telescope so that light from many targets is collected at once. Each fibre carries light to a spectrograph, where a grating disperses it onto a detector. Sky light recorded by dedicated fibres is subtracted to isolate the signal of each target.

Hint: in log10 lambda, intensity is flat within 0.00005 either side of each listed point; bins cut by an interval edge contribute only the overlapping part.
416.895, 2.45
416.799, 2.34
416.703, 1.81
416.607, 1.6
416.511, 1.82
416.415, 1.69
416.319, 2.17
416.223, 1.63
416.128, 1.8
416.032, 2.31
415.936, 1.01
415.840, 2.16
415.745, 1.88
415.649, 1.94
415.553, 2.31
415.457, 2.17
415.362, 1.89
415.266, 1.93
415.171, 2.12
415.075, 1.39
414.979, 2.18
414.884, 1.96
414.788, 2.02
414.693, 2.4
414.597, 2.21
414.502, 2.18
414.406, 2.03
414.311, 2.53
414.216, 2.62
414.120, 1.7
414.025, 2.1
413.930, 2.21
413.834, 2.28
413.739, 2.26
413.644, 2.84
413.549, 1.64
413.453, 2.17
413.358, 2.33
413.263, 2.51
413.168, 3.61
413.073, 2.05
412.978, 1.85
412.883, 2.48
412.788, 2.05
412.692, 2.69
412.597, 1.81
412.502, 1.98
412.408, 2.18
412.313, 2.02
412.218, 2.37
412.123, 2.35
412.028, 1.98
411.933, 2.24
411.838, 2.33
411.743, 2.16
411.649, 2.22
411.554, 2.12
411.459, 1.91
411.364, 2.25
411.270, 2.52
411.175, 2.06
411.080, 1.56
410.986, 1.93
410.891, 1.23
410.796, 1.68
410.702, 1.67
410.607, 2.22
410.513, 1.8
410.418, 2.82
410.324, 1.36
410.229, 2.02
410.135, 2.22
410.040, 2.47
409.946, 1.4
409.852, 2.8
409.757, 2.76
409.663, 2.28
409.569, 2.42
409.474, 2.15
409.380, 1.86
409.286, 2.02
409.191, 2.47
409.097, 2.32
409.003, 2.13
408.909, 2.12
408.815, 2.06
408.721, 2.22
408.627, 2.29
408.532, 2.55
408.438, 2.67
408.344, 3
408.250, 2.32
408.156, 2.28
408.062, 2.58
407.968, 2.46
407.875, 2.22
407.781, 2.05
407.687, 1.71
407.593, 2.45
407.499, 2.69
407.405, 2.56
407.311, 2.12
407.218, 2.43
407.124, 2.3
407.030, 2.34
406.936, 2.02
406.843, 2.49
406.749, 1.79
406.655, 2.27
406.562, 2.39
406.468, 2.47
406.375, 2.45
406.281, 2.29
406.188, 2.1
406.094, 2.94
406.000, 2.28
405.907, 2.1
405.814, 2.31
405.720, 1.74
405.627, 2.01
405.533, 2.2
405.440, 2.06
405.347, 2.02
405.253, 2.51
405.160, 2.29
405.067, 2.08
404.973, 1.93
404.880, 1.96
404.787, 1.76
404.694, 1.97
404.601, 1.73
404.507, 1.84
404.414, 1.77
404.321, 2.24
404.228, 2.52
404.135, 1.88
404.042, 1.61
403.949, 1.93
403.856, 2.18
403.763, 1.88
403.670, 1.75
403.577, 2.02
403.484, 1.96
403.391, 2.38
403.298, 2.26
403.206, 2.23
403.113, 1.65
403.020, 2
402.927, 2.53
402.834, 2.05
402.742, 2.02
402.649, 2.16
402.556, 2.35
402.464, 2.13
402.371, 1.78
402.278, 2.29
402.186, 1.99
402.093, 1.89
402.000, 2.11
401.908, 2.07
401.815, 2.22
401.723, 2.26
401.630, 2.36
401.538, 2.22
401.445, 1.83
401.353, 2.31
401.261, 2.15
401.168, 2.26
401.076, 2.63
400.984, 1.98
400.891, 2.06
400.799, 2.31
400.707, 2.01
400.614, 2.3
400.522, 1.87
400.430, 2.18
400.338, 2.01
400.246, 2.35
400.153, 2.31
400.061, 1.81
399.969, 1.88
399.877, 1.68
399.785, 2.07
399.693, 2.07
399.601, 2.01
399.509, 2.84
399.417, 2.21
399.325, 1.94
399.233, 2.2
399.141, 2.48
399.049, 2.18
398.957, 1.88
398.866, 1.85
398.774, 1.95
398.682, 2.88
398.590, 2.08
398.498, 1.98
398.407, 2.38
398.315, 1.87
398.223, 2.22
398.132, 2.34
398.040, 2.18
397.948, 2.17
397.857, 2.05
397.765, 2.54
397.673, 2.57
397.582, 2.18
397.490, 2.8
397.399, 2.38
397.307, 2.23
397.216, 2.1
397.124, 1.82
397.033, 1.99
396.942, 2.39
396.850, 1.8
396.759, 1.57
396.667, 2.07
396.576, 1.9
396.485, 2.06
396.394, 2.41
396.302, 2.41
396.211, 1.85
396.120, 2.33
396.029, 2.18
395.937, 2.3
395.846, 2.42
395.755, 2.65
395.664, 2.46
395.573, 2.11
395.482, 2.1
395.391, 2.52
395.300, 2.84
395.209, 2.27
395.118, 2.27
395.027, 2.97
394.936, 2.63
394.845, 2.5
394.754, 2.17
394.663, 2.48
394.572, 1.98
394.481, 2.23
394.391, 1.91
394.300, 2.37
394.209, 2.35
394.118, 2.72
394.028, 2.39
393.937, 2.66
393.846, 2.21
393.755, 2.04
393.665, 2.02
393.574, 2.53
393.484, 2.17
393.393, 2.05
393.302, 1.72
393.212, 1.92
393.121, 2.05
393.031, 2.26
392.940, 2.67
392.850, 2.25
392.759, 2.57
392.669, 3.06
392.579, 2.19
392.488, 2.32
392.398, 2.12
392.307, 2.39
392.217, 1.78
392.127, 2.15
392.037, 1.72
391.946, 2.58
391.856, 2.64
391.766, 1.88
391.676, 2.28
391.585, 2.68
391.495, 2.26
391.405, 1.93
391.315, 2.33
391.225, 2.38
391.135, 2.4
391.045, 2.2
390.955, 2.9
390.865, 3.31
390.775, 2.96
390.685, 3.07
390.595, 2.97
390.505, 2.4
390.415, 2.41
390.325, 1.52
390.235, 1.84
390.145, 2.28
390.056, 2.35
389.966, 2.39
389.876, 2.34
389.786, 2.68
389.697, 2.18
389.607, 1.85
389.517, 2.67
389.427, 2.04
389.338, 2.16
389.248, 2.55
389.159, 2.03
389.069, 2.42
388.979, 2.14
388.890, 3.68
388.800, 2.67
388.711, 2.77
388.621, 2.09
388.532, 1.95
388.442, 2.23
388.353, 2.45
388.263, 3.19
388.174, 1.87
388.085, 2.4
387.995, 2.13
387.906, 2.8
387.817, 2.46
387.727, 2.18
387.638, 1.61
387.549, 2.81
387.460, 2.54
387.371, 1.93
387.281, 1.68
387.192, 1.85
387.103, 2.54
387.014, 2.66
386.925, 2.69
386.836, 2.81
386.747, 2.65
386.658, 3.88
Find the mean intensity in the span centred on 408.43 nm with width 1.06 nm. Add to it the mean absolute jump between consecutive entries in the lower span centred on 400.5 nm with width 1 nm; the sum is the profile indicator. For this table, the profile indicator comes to 2.68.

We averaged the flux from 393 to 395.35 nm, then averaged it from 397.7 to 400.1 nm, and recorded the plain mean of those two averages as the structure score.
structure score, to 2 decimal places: 2.22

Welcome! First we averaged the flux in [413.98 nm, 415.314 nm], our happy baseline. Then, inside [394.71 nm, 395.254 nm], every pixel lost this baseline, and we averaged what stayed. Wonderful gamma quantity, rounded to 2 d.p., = 0.37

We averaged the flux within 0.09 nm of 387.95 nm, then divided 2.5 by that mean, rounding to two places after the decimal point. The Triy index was 1.01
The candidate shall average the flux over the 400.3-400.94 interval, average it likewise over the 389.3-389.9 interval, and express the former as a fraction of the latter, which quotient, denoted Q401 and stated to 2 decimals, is 0.93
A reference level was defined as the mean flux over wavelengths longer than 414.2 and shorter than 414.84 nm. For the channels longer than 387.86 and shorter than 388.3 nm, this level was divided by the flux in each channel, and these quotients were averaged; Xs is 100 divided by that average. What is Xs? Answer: 105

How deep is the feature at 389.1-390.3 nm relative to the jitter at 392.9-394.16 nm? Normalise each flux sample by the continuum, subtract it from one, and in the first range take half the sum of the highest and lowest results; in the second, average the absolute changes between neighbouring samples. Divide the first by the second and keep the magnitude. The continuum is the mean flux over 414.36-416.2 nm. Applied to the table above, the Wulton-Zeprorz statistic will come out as 1.0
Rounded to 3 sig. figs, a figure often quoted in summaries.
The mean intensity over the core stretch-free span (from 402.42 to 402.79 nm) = 2.17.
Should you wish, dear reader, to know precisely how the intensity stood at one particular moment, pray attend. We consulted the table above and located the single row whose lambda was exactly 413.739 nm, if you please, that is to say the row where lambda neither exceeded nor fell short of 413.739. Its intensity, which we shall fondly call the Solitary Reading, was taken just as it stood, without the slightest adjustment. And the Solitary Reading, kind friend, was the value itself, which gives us 2.26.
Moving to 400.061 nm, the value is 1.81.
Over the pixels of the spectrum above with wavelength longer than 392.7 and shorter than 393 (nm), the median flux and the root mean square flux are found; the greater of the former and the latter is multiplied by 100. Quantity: 257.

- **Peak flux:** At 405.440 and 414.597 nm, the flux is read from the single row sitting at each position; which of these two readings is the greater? 2.21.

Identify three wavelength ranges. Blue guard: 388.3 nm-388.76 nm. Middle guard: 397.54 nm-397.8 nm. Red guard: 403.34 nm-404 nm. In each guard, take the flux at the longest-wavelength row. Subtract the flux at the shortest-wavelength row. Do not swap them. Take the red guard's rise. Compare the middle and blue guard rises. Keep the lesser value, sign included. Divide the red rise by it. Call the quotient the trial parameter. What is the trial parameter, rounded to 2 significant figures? -1.4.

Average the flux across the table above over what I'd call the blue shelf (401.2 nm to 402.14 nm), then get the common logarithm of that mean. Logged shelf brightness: 0.33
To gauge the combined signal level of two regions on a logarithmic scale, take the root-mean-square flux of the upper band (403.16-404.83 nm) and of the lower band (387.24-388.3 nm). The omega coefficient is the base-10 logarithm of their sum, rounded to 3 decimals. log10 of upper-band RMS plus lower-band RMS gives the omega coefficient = 0.639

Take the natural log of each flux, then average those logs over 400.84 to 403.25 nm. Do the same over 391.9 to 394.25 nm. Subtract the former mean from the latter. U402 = 0.054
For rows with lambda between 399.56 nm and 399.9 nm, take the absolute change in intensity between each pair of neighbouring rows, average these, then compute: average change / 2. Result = 0.075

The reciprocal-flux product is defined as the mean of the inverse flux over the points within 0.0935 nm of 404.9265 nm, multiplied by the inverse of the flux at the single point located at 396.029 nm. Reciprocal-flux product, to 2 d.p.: 0.24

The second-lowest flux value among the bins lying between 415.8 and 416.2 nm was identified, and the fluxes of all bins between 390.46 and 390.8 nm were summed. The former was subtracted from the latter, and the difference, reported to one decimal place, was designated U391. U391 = 9.6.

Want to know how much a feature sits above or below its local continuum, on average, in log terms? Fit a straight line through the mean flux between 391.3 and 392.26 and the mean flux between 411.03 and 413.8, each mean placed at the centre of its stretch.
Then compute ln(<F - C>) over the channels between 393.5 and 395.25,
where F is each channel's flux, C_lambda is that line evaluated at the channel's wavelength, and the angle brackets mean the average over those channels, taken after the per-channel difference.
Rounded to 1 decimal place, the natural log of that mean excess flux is -1.9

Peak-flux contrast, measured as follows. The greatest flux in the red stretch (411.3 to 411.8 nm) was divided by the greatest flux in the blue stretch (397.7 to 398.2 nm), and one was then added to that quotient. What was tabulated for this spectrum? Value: 1.89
